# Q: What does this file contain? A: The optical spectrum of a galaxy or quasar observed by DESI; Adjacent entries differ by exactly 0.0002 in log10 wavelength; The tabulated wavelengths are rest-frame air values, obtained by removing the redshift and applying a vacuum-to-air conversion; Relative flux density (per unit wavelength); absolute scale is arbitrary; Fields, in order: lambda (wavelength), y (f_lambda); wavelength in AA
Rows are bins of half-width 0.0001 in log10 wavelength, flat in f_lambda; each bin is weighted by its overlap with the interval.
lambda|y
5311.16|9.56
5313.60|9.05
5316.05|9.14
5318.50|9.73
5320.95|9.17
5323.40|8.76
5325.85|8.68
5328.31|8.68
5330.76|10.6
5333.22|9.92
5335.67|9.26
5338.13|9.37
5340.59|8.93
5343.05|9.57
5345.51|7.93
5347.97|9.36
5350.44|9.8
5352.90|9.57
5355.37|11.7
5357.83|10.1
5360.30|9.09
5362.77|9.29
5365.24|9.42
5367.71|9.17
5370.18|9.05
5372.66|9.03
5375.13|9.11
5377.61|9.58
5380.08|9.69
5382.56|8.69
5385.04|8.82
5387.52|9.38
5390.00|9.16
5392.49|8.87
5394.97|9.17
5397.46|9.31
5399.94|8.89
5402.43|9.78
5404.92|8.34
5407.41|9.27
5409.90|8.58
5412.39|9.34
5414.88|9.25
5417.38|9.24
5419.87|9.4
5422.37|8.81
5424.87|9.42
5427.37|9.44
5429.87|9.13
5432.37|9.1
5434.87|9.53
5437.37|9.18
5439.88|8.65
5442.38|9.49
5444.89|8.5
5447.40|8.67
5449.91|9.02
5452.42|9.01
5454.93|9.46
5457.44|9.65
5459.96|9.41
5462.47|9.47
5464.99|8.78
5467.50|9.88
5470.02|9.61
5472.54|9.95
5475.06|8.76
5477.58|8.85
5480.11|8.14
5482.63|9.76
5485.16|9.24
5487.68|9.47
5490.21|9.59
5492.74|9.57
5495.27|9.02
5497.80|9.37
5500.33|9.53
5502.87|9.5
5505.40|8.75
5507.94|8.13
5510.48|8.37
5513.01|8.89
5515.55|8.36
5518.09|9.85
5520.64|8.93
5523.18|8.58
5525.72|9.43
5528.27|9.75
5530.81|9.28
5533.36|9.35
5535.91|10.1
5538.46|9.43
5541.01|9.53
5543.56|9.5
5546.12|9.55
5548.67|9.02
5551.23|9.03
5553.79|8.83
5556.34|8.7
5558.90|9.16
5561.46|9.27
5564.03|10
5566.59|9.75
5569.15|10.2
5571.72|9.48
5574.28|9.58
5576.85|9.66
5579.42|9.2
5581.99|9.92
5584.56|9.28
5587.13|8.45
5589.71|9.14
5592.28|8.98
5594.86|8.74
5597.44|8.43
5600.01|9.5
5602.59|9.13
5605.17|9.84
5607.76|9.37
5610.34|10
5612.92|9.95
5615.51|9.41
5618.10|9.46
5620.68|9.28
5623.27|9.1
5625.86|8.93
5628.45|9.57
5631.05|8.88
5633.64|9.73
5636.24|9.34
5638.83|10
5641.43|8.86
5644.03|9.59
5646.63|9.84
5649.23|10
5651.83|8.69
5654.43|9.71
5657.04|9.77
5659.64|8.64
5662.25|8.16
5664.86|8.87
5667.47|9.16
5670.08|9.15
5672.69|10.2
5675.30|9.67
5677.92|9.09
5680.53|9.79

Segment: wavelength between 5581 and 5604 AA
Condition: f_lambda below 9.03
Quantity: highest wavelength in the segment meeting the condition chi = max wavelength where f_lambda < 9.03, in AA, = 5597.44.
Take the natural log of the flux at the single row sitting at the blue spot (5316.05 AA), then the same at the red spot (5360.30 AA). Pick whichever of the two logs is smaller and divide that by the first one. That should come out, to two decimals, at 1.00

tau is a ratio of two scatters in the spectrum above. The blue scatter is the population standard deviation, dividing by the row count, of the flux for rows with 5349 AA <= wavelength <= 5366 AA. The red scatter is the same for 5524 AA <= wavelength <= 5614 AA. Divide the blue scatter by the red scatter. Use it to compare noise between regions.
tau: 1.8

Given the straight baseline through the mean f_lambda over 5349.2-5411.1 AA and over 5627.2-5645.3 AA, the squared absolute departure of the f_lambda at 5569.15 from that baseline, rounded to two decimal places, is 0.65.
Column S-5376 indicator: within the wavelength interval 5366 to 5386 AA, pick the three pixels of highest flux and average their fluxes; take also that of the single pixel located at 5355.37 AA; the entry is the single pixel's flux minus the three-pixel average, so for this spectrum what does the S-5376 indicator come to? 2.2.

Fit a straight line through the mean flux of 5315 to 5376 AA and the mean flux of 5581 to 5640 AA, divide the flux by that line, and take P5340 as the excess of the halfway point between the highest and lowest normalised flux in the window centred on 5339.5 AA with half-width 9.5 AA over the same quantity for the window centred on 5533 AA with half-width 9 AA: -0.050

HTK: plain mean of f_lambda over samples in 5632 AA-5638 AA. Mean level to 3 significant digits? 9.54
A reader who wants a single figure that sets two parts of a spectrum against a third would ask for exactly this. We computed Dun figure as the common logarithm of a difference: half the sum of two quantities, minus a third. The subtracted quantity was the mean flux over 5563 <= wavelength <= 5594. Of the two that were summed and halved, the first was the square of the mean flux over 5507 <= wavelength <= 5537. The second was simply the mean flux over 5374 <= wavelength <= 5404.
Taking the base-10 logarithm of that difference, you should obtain 1.56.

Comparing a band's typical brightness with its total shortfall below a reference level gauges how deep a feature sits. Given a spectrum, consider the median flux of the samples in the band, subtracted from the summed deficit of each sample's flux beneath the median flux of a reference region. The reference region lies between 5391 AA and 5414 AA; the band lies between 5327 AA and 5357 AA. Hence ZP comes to -14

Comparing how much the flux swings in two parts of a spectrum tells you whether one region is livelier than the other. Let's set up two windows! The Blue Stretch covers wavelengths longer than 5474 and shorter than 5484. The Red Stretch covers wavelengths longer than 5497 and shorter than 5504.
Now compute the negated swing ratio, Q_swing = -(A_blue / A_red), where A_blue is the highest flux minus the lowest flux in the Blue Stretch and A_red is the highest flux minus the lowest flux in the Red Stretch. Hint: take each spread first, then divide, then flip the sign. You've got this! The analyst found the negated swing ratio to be -10.1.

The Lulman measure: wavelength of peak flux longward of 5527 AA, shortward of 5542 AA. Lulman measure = 5535.91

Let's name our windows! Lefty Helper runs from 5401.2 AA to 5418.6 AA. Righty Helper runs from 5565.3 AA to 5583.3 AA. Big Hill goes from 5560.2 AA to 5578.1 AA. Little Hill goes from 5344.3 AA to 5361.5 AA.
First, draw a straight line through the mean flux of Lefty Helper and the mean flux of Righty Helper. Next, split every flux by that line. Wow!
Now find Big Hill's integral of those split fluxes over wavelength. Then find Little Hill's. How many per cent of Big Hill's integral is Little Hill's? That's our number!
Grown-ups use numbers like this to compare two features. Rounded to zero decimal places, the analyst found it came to 104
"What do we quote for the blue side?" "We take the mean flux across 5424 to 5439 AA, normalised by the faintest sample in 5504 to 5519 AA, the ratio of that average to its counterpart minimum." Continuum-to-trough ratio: 1.14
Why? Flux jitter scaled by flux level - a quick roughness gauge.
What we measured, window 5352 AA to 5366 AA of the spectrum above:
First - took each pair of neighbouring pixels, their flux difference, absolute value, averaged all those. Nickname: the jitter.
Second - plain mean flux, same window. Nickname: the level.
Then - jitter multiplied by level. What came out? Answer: 10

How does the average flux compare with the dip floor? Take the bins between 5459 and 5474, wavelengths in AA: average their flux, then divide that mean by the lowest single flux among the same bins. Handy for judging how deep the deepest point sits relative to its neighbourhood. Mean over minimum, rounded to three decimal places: 1.084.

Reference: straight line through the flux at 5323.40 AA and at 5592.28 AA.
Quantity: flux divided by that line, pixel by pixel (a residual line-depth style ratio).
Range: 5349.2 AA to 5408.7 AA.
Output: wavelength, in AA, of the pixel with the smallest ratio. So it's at 5404.92 AA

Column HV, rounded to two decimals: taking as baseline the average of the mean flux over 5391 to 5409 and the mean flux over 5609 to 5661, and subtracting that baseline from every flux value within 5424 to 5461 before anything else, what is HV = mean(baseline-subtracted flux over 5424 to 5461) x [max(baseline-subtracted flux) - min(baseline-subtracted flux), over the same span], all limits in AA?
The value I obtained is -0.10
